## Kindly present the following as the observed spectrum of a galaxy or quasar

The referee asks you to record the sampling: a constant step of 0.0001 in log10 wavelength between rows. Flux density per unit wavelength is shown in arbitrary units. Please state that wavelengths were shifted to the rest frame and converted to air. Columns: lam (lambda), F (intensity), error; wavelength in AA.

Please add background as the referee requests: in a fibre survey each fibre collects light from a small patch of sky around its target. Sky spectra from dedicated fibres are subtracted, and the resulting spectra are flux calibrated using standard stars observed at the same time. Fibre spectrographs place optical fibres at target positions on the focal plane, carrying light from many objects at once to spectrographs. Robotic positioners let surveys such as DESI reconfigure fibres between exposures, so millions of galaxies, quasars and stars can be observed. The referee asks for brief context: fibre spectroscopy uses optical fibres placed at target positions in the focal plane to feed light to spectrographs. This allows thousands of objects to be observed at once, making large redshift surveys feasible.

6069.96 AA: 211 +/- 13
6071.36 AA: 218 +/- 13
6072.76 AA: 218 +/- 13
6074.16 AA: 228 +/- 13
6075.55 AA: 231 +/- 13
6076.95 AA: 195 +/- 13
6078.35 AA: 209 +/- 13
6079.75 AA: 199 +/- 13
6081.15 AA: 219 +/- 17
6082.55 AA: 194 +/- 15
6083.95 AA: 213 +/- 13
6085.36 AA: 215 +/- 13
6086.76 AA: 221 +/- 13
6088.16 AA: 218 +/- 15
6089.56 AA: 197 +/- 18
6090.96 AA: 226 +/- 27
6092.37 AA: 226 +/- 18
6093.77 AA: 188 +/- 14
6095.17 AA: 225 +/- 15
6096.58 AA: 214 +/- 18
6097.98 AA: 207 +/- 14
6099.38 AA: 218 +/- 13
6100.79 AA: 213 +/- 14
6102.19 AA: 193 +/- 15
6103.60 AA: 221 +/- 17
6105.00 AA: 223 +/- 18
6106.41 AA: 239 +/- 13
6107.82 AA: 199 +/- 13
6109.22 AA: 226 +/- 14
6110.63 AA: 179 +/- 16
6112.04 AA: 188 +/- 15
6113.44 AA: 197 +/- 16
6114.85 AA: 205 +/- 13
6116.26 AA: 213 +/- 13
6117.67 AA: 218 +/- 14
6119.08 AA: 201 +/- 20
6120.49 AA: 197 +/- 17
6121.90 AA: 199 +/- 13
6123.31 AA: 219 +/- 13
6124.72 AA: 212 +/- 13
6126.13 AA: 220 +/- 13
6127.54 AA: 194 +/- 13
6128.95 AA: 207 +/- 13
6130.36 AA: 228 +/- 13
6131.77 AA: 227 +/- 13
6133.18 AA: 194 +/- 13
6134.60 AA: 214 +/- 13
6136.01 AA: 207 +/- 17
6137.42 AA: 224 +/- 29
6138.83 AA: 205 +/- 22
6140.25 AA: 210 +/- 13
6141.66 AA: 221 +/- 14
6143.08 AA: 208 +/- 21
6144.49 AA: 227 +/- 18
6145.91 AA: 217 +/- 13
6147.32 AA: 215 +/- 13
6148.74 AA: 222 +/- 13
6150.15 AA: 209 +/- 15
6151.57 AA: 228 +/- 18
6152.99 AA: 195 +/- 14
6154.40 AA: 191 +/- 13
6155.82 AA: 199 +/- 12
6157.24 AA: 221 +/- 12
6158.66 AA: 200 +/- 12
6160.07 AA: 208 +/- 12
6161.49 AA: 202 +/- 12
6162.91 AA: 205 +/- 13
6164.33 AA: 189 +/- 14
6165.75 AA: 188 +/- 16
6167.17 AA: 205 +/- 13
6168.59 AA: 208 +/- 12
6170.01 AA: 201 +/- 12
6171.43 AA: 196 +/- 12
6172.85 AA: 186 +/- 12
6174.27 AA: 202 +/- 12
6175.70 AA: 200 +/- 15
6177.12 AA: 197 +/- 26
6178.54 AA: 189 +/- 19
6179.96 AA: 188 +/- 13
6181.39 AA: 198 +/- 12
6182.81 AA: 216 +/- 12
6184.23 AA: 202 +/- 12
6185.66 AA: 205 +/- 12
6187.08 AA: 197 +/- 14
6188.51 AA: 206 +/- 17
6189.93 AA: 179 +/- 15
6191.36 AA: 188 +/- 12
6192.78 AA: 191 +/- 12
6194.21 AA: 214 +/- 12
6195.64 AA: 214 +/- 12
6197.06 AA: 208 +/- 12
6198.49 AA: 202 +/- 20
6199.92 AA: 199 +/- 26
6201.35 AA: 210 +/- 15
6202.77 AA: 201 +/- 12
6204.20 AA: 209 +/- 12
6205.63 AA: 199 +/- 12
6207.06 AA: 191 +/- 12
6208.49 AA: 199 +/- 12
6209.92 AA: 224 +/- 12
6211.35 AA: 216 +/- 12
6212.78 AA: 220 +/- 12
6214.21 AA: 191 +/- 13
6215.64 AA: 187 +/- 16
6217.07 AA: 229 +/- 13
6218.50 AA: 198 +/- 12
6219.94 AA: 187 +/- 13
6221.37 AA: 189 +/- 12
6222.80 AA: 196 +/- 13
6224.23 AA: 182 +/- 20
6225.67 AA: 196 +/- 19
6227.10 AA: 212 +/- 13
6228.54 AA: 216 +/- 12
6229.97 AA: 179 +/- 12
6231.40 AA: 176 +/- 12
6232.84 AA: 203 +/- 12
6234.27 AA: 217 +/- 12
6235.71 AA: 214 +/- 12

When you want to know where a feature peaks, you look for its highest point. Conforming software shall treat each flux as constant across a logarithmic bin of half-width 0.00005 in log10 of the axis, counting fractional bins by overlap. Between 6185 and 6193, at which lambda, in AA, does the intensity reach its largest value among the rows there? 6188.51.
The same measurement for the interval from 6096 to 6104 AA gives 6103.60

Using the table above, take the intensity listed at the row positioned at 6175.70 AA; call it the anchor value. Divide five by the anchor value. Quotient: 0.0250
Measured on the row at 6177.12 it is 0.0254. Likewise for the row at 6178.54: 0.0265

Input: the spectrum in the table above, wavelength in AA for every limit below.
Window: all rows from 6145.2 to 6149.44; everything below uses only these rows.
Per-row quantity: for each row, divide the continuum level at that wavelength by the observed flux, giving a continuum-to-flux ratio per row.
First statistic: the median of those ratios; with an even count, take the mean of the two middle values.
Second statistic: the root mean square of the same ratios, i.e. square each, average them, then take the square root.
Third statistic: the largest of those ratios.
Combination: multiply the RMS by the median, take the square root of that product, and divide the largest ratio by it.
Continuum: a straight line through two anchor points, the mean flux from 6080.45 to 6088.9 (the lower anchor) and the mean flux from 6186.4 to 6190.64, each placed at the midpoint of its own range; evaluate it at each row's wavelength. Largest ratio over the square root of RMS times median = 1.01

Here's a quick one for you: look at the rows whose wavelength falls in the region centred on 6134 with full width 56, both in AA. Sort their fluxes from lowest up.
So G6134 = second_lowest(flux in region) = 188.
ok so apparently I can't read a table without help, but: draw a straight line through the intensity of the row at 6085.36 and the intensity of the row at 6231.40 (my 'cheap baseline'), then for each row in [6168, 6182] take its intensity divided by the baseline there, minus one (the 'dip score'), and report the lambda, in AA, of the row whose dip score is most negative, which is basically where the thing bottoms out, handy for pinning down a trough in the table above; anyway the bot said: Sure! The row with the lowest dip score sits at 6172.85 AA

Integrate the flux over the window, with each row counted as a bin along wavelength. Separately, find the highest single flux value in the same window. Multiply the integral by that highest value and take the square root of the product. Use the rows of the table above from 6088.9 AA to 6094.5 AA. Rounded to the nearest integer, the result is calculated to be 515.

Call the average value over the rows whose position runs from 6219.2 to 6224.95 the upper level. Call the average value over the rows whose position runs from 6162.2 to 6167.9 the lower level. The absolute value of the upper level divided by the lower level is 0.958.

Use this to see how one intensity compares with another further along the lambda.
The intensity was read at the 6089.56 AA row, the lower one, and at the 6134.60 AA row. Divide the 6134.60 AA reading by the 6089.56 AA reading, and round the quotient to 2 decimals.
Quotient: 1.09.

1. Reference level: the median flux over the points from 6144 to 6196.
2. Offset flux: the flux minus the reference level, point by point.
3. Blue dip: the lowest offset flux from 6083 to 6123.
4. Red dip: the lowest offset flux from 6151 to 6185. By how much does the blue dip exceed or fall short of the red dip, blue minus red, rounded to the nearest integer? -7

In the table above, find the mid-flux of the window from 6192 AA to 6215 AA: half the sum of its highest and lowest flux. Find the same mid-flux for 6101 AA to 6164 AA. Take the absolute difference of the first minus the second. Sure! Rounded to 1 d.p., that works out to 1.5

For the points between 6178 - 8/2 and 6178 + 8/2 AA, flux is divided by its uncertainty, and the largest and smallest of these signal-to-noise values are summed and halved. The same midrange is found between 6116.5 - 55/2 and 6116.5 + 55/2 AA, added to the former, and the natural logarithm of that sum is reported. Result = 3.23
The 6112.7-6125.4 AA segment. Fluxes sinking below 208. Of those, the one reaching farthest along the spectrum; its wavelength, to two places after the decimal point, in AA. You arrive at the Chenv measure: 6121.90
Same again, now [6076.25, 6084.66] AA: 6082.55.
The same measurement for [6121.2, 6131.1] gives 6128.95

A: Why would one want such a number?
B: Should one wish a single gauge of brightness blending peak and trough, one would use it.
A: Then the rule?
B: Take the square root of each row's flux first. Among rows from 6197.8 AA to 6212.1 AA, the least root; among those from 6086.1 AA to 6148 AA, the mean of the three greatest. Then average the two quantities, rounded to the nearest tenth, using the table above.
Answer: 14.5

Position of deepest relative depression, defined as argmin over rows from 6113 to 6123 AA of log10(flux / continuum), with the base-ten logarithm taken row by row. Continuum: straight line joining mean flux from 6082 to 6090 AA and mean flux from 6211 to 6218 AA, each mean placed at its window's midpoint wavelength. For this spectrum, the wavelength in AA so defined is 6113.44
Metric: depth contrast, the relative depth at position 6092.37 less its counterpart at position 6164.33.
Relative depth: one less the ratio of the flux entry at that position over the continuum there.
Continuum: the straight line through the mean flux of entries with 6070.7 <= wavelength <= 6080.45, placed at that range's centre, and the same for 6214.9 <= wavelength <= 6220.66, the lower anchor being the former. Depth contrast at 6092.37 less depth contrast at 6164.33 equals -0.14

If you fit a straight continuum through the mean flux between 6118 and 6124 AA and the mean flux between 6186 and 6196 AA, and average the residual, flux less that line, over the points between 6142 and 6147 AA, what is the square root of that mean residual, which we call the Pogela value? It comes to 3.9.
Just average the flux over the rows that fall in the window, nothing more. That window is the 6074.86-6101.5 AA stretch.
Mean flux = 212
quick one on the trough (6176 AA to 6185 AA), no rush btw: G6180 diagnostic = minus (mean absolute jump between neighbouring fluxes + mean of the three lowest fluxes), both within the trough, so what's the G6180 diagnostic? -202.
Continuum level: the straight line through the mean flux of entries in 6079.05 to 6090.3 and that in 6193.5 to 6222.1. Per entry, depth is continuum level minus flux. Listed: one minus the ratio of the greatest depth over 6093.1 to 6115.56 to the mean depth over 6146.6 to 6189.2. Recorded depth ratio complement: -7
